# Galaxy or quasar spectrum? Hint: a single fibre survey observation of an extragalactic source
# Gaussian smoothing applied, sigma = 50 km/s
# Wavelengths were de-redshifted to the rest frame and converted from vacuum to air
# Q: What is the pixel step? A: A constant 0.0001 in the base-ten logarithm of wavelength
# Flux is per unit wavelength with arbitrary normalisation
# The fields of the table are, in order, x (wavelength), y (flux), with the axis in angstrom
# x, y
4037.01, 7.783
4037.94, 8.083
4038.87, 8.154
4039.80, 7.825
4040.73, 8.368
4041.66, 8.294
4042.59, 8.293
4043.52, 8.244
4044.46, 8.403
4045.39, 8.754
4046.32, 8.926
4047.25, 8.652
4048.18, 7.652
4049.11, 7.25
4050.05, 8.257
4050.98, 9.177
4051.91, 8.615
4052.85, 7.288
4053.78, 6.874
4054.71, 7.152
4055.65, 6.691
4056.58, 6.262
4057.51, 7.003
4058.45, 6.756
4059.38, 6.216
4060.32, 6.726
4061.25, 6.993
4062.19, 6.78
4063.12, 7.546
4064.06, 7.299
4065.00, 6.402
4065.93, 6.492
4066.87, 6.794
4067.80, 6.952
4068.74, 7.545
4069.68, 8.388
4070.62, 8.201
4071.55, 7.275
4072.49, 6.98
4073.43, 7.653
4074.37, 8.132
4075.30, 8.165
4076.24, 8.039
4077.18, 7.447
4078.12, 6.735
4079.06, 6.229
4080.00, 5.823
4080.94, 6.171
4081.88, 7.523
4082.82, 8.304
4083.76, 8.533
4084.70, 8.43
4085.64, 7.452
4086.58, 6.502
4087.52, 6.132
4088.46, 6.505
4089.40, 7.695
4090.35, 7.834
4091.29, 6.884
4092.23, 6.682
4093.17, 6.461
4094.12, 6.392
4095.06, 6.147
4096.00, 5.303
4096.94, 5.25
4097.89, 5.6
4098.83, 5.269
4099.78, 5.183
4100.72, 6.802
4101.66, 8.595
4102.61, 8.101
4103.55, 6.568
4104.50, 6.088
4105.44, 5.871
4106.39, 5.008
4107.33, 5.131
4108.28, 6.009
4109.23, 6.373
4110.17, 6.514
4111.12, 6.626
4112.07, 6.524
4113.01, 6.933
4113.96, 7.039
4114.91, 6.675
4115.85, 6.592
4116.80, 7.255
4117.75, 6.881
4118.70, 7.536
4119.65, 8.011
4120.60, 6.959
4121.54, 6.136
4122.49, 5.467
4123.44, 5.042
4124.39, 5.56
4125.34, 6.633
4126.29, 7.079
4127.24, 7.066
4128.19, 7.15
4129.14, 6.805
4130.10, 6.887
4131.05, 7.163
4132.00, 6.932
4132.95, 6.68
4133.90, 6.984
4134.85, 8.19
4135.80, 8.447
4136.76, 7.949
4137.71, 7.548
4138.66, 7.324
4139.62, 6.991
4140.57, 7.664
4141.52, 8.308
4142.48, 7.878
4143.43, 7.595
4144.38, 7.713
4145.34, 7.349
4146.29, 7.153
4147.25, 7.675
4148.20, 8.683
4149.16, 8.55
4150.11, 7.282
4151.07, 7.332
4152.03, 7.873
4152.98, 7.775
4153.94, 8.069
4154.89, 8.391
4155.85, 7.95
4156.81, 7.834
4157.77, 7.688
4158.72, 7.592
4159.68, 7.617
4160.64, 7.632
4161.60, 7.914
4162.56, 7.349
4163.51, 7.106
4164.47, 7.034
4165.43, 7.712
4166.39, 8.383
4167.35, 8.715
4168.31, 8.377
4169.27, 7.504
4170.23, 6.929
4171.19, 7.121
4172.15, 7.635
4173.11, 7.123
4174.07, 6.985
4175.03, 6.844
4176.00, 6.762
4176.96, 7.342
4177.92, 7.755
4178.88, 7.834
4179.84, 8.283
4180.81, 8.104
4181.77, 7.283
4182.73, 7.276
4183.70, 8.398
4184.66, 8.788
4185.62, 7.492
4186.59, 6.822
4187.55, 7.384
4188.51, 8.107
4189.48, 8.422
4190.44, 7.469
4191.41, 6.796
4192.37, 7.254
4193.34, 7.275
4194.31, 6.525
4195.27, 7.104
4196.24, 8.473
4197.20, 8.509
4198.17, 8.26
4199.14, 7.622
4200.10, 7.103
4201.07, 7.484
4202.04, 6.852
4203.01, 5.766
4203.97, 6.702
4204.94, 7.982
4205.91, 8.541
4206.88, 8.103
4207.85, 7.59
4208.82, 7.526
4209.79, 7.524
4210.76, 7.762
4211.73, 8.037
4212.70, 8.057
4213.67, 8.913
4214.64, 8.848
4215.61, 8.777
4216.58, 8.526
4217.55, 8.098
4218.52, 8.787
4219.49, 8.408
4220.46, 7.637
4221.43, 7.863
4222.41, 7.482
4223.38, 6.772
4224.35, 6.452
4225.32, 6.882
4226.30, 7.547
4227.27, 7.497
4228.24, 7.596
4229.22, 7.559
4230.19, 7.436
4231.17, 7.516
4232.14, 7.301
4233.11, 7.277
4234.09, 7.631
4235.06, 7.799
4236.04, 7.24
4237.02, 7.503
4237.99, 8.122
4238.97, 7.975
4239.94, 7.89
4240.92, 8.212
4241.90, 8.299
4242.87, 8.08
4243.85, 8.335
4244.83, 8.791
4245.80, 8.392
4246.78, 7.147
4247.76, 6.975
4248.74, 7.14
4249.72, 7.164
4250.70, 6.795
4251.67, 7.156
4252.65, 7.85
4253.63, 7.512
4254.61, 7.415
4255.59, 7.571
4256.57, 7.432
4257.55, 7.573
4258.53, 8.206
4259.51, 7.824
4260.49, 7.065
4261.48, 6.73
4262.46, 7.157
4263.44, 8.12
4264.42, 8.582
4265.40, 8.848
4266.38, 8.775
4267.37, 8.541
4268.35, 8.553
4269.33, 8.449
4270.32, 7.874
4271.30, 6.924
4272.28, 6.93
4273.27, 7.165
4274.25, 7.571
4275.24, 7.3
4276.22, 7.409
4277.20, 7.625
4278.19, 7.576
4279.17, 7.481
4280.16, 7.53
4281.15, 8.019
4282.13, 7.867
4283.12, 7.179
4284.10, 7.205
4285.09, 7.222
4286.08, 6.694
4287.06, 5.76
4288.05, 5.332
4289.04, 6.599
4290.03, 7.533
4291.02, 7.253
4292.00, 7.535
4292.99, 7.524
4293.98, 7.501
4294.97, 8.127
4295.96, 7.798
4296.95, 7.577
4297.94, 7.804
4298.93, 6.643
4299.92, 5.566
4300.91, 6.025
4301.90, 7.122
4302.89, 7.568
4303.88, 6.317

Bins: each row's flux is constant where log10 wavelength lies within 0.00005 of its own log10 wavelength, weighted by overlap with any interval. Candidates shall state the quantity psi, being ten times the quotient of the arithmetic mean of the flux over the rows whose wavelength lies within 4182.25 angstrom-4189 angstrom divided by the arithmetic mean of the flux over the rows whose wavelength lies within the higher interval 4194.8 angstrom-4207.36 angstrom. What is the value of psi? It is 10.2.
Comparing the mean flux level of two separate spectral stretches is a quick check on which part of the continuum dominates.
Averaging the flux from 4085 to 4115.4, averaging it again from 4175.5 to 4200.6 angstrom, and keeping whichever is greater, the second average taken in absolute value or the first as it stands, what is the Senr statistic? 7.63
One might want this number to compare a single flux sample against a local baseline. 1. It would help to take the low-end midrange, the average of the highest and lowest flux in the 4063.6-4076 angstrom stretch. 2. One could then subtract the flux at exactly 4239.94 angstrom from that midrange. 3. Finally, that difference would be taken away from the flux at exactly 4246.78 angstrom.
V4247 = 7.6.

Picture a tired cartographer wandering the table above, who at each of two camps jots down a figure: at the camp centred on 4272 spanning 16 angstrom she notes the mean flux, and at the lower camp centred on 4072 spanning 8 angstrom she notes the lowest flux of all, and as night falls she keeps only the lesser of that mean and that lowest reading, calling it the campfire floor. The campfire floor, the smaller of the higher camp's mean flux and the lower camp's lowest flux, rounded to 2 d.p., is 6.98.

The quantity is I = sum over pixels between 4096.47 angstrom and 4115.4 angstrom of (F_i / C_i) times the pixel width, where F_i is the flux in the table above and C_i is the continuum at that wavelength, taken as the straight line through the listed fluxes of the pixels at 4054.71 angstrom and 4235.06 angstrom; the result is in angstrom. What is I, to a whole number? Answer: 16 angstrom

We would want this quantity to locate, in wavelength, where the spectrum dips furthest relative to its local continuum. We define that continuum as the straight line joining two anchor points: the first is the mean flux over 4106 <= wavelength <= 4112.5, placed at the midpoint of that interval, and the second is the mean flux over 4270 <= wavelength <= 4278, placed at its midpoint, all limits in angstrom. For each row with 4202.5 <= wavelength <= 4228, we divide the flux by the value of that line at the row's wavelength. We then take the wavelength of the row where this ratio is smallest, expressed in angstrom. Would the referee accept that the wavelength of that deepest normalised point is 4203.01 angstrom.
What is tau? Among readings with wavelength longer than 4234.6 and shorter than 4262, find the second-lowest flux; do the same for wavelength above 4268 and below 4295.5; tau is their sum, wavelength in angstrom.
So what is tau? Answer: 12.6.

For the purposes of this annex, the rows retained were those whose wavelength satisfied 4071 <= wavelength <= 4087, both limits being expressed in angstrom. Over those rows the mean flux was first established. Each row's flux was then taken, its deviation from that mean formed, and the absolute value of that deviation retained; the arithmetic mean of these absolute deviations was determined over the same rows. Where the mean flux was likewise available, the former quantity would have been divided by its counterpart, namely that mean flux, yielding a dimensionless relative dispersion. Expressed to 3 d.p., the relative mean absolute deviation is 0.094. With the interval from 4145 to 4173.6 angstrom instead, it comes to 0.052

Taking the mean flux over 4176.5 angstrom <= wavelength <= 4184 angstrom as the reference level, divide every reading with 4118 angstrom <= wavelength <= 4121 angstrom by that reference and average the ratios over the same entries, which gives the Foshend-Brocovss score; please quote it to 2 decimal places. 0.96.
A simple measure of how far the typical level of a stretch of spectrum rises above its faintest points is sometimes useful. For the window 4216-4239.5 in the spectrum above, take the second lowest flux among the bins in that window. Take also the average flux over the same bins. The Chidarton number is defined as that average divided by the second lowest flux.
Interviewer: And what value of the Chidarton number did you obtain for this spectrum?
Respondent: 1.13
